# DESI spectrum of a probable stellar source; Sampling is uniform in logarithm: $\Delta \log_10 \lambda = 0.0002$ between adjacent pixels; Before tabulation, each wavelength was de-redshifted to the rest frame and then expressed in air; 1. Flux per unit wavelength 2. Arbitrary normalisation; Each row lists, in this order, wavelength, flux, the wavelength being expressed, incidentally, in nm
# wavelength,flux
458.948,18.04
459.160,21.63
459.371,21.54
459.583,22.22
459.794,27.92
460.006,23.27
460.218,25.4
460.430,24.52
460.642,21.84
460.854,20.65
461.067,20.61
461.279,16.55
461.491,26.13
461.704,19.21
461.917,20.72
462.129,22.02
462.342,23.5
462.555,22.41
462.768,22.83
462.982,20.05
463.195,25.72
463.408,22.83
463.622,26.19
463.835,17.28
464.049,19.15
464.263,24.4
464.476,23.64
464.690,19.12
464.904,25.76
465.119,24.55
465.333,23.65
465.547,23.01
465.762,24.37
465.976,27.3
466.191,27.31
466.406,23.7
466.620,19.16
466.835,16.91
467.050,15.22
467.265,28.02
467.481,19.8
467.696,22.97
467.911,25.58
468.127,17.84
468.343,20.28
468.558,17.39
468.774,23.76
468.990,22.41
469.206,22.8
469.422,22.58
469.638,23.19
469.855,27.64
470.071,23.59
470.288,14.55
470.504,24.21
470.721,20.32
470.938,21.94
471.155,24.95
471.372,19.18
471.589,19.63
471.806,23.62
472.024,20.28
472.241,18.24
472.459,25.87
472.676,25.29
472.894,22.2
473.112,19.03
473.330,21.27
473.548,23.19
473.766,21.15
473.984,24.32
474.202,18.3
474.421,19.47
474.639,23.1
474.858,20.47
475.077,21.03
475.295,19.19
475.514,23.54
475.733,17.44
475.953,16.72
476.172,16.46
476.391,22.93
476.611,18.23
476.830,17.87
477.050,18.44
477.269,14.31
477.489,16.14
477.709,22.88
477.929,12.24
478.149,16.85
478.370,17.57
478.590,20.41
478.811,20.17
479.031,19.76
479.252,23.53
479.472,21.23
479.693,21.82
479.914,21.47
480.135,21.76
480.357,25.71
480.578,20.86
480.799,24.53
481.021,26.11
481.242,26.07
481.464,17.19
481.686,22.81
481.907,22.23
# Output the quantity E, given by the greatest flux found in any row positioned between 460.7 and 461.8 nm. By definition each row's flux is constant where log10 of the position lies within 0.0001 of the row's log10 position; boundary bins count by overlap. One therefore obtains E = 26.13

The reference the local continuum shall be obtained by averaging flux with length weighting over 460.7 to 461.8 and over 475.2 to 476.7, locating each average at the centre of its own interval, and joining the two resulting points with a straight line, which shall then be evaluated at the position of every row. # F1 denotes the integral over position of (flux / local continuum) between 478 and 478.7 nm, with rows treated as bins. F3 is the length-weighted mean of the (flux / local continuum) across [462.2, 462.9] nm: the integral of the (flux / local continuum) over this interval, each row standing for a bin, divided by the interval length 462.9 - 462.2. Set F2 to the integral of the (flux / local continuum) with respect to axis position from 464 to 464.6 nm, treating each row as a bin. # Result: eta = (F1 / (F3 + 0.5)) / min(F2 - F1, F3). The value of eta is 88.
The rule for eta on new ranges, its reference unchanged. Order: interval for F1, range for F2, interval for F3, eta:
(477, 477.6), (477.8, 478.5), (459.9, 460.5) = 4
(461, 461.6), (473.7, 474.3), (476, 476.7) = 9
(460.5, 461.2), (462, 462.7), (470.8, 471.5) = 7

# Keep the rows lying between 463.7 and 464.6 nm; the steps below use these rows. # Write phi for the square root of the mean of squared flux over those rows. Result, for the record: 21.3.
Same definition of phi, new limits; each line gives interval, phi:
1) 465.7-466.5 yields 25.7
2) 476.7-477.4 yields 17.0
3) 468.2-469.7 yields 21.9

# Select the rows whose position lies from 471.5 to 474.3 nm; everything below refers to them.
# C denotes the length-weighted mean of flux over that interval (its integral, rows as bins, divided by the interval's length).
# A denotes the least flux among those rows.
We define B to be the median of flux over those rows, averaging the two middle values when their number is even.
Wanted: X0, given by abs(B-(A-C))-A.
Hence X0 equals 7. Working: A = 18.24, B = 21.3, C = 21.8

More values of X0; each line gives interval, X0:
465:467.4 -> 16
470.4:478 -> 16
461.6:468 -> 15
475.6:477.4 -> 7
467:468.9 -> 11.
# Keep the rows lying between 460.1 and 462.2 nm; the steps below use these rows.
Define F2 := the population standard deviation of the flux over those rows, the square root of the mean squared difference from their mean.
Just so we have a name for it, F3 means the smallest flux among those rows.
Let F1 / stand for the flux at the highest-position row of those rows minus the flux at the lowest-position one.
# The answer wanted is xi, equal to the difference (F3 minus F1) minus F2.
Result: 17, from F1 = -3.4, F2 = 2.8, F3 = 16.55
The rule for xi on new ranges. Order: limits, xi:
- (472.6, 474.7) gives 18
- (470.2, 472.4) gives 8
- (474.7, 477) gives 17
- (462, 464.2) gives 18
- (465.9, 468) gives 13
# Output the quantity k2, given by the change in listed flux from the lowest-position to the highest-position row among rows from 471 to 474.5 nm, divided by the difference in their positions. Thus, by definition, -1.7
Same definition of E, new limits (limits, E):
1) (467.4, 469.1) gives 25.58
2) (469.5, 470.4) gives 27.64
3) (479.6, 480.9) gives 25.71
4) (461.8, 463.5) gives 25.72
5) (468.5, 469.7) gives 23.76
